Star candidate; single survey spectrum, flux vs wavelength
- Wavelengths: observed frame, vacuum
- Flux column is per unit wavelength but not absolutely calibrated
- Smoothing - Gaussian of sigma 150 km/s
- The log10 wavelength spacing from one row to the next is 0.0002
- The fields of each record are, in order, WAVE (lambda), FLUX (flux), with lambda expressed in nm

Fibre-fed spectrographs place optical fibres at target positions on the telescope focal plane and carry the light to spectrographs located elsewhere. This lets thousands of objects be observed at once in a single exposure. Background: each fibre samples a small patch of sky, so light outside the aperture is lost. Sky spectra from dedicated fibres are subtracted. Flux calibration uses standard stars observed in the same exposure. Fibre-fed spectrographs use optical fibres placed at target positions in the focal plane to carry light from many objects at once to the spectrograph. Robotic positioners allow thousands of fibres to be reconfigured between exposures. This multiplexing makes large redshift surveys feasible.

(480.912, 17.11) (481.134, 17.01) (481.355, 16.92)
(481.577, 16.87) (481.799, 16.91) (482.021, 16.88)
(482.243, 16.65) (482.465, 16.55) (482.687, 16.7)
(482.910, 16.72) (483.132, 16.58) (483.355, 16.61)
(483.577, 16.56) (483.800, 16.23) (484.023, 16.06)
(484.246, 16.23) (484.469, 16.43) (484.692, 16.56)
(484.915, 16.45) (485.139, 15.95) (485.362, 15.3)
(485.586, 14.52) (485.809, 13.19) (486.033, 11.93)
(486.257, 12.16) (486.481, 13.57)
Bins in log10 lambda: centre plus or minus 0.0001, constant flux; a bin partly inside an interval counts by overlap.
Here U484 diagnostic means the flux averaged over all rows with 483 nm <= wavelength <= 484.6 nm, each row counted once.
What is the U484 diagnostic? 16.4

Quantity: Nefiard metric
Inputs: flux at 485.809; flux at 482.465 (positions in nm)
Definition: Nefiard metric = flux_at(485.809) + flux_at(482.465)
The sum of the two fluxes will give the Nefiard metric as 30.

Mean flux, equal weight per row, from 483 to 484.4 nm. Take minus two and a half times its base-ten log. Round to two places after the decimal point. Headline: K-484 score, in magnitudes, -3.04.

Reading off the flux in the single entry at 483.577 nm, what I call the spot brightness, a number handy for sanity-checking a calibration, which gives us 16.56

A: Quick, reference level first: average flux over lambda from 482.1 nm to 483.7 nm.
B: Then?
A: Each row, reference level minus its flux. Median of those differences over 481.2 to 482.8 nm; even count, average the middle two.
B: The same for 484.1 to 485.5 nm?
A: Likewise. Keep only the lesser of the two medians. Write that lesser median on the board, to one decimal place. -0.2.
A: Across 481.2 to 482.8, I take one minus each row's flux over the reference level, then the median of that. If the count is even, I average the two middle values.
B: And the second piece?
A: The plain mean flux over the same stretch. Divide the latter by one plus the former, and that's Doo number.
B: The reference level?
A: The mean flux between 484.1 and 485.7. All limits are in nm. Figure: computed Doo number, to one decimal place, 17.8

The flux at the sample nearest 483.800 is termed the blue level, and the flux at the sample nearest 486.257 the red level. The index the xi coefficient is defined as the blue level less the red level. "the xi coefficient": 4.1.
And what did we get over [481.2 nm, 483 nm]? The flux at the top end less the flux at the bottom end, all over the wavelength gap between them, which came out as -0.13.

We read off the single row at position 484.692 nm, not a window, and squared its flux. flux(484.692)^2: 274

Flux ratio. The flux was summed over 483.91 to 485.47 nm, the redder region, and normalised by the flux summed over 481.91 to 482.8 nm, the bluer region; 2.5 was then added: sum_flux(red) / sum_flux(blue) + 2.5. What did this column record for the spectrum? 4.19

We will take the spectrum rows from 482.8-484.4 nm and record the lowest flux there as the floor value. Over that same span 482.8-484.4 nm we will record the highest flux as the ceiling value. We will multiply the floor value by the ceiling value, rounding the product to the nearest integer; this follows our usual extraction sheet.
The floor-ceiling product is 269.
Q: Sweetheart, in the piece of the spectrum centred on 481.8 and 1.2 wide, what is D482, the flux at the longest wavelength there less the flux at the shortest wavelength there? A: -0.27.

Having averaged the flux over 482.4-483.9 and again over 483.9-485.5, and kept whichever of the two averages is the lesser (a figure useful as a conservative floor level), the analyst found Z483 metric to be 16.1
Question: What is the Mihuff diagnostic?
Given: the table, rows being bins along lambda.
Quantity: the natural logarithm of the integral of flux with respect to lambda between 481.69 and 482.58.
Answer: 2.70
